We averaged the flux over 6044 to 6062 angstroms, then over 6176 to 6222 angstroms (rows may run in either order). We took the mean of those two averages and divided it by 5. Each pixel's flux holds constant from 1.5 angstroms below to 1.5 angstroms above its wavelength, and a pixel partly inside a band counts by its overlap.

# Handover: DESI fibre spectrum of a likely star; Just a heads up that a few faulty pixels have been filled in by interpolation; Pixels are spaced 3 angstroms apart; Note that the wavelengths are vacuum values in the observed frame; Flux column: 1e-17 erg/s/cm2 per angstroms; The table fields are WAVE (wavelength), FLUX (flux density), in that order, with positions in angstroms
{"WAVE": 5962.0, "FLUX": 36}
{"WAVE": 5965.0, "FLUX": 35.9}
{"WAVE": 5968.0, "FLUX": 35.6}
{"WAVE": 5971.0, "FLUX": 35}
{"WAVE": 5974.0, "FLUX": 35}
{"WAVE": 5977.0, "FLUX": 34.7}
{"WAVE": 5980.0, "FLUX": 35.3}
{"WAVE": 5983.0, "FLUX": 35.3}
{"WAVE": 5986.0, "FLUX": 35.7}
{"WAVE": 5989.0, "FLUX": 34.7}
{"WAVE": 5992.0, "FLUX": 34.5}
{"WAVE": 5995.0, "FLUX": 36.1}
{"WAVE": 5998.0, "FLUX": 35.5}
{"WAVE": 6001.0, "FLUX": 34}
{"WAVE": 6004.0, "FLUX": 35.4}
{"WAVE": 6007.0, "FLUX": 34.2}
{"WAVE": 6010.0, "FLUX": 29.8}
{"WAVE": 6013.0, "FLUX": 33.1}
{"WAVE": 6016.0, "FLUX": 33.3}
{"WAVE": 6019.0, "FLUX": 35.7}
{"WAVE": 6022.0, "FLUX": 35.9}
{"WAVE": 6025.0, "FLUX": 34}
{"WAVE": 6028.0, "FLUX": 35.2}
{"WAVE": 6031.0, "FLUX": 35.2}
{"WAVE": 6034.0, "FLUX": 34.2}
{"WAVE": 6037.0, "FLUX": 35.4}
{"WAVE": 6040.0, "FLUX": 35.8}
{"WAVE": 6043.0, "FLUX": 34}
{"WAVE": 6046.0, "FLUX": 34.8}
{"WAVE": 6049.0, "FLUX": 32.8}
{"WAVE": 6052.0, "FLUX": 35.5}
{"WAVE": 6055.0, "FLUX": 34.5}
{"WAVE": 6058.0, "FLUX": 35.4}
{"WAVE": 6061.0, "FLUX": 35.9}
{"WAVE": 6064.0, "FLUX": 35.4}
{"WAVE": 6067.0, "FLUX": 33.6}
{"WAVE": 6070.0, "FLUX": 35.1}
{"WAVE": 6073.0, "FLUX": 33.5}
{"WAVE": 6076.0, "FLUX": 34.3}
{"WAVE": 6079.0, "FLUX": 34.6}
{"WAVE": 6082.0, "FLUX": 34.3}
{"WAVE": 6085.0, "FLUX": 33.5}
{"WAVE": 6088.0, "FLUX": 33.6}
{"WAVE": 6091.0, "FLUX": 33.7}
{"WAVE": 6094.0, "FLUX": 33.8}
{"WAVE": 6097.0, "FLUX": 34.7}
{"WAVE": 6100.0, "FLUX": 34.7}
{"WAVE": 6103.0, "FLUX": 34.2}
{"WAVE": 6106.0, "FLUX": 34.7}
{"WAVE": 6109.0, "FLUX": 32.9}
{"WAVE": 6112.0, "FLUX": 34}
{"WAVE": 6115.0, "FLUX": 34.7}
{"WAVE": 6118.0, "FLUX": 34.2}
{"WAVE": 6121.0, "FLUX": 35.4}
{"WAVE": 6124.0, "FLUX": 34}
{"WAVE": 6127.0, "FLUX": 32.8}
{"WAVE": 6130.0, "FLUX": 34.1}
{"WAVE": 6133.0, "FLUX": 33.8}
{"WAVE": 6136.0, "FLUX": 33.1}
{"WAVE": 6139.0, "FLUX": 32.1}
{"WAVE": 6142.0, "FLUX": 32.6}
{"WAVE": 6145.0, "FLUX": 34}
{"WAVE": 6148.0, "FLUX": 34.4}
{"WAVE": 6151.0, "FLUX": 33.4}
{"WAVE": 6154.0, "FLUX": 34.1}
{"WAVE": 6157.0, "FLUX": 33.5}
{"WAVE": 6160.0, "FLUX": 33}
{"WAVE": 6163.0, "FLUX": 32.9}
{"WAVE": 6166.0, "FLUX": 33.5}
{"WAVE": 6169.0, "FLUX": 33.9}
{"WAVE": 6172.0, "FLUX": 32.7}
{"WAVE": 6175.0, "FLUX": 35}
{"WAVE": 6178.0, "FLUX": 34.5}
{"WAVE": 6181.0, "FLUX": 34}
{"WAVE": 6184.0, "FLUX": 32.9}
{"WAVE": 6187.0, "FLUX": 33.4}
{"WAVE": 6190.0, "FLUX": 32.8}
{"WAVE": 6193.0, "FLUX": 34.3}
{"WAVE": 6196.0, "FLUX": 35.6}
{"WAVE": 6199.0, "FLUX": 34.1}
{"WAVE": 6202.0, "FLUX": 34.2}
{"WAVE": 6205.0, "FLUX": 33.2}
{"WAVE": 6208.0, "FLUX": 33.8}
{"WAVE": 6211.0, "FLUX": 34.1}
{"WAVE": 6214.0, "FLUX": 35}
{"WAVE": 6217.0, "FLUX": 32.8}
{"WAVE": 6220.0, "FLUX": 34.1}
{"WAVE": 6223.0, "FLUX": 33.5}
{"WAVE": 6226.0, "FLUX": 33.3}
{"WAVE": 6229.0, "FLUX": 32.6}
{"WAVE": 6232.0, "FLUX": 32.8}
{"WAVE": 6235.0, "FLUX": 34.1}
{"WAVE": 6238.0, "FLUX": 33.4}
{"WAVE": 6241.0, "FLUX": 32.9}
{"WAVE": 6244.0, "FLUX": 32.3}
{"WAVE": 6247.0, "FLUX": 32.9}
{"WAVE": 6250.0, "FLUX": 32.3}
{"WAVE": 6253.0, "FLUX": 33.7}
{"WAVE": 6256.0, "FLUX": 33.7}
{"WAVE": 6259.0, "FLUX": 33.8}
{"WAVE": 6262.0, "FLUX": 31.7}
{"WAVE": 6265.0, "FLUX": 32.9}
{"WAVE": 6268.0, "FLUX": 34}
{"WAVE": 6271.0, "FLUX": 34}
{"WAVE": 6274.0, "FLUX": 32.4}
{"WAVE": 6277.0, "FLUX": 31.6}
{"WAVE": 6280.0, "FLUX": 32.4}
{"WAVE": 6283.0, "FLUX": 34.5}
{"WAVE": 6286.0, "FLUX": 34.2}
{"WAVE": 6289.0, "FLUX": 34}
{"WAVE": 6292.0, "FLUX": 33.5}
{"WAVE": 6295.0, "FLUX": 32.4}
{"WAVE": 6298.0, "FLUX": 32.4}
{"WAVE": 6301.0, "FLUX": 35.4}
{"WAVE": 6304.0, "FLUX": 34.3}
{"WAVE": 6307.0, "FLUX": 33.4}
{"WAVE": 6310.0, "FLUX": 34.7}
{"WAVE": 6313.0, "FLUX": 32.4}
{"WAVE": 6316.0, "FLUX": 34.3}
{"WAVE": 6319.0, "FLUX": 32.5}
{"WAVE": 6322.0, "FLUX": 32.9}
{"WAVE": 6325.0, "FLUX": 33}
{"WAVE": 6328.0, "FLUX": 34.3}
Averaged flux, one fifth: 6.87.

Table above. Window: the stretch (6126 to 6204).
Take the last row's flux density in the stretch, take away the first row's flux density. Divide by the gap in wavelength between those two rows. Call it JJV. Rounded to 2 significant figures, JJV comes 0.019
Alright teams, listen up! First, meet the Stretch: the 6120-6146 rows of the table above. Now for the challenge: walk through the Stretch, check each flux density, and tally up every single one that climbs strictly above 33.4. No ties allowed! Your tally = 5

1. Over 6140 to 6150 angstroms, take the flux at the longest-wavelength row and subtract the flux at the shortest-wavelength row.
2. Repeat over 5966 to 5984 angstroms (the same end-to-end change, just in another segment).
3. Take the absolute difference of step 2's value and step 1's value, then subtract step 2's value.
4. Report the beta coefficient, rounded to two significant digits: 2.4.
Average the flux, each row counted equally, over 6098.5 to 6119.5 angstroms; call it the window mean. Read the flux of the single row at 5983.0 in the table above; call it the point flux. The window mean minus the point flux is -1.10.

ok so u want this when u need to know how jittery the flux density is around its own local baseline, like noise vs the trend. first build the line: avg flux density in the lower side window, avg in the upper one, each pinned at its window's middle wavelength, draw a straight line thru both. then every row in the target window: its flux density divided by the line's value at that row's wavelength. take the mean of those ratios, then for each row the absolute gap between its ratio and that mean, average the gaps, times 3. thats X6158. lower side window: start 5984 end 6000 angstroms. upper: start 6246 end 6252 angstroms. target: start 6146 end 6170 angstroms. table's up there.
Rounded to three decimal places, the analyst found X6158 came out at 0.036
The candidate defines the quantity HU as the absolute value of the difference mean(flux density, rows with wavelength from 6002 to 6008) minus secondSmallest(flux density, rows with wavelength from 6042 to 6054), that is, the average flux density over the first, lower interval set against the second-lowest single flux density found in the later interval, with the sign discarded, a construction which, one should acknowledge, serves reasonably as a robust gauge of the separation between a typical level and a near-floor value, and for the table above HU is 0.8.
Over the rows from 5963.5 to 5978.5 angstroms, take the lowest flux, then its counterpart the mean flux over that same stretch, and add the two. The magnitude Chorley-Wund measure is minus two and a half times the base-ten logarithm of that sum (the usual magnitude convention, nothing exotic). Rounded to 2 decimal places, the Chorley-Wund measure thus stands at -4.61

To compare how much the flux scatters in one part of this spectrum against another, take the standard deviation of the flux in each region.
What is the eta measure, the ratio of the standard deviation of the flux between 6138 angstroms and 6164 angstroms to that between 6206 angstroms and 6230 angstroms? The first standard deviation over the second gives 1.0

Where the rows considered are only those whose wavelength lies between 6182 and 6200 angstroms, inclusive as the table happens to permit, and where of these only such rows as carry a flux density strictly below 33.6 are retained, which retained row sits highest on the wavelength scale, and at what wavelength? 6190.0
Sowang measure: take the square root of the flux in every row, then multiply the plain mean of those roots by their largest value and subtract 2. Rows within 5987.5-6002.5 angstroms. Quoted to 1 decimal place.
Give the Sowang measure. 33.5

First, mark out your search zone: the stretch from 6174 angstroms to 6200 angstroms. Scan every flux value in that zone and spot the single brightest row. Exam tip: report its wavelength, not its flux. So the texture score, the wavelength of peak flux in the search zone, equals 6196.0 angstroms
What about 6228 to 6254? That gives 6235.0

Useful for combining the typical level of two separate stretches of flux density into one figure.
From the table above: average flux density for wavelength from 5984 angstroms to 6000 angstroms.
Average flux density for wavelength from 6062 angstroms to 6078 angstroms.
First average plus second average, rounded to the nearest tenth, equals 69.7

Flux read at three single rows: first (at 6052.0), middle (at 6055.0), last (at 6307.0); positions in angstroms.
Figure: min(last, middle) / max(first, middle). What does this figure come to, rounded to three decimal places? 0.941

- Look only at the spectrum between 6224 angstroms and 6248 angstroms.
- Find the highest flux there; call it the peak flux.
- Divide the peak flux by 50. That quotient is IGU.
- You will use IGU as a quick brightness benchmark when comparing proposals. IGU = 0.682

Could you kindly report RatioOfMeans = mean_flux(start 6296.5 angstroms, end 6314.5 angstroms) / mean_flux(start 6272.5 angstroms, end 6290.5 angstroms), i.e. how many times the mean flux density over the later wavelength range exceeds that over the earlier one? 1.02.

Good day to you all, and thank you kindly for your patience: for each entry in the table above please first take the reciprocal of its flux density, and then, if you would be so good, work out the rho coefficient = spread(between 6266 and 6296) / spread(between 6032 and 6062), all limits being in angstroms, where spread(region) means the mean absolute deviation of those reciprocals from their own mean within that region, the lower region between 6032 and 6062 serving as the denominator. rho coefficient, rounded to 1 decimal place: 1.3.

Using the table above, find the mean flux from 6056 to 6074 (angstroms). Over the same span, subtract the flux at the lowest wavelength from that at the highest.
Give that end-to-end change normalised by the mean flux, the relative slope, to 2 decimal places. -0.05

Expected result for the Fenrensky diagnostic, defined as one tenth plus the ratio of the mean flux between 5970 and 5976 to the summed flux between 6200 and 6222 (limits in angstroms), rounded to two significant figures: 0.25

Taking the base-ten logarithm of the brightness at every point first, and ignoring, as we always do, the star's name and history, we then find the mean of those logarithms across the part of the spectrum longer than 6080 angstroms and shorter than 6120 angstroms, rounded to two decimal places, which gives 1.53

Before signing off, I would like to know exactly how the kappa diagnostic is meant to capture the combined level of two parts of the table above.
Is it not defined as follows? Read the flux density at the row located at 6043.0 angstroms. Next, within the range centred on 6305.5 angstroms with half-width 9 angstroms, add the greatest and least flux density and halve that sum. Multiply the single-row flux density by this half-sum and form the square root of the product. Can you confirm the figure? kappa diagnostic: 33.9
